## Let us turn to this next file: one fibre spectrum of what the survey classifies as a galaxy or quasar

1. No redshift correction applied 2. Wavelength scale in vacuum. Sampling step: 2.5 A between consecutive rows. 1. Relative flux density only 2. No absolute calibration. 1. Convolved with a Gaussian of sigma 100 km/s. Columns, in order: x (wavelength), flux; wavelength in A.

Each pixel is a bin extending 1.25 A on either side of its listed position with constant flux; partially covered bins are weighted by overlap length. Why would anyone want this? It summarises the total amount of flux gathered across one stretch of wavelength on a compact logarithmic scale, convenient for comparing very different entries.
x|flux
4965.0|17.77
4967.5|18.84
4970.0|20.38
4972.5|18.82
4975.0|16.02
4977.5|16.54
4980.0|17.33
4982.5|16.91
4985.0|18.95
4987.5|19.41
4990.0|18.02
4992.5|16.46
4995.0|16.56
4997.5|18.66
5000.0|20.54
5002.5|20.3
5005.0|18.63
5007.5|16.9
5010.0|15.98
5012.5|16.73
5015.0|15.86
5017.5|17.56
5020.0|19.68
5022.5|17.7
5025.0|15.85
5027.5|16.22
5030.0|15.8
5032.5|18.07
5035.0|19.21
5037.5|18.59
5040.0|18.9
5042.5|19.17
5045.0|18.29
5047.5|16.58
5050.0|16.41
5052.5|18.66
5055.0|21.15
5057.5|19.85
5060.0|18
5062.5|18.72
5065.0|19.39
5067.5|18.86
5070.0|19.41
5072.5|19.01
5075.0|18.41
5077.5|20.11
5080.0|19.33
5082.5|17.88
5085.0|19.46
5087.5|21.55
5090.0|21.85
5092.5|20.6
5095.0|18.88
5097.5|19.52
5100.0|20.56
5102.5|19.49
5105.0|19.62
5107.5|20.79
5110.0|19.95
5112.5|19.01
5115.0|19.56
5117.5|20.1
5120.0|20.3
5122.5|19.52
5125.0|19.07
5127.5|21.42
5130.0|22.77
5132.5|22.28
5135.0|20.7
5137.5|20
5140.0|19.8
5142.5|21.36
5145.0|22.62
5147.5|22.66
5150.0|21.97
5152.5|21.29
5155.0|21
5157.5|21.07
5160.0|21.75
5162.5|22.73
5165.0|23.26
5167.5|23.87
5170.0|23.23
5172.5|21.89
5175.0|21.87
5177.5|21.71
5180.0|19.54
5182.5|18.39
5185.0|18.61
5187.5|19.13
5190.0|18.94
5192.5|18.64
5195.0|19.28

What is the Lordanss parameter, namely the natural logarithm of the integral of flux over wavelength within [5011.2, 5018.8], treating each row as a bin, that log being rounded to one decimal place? 4.8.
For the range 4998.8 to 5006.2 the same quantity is 5.0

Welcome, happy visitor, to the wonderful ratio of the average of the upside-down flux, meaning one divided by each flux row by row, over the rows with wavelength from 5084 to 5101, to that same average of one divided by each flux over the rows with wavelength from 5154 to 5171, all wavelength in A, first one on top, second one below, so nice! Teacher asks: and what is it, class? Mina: 1.102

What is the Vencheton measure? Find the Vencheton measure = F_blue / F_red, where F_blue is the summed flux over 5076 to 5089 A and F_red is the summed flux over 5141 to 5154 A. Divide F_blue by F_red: 0.89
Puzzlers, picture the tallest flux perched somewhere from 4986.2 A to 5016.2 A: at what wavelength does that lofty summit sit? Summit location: 5000.0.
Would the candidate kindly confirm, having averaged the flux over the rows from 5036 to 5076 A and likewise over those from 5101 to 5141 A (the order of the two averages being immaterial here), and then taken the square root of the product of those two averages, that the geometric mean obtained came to 19.5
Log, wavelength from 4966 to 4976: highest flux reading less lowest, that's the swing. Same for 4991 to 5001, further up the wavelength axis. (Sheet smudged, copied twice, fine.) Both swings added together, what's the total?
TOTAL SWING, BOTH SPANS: 8.4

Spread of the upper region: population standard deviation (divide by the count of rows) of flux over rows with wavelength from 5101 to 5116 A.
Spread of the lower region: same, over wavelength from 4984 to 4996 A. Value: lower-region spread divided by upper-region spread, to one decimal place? 2.2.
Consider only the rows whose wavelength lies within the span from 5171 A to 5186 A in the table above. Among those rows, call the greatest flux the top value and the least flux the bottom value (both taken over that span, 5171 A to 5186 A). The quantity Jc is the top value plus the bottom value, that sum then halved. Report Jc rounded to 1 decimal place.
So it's 20.1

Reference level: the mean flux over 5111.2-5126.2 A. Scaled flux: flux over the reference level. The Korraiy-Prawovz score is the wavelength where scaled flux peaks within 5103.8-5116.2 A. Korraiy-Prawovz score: 5107.5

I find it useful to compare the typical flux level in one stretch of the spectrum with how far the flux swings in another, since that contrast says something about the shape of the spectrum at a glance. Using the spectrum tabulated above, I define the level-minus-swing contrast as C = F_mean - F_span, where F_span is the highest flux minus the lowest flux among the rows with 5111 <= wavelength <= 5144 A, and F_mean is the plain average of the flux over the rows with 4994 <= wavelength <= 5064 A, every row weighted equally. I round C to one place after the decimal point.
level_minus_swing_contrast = 14.3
